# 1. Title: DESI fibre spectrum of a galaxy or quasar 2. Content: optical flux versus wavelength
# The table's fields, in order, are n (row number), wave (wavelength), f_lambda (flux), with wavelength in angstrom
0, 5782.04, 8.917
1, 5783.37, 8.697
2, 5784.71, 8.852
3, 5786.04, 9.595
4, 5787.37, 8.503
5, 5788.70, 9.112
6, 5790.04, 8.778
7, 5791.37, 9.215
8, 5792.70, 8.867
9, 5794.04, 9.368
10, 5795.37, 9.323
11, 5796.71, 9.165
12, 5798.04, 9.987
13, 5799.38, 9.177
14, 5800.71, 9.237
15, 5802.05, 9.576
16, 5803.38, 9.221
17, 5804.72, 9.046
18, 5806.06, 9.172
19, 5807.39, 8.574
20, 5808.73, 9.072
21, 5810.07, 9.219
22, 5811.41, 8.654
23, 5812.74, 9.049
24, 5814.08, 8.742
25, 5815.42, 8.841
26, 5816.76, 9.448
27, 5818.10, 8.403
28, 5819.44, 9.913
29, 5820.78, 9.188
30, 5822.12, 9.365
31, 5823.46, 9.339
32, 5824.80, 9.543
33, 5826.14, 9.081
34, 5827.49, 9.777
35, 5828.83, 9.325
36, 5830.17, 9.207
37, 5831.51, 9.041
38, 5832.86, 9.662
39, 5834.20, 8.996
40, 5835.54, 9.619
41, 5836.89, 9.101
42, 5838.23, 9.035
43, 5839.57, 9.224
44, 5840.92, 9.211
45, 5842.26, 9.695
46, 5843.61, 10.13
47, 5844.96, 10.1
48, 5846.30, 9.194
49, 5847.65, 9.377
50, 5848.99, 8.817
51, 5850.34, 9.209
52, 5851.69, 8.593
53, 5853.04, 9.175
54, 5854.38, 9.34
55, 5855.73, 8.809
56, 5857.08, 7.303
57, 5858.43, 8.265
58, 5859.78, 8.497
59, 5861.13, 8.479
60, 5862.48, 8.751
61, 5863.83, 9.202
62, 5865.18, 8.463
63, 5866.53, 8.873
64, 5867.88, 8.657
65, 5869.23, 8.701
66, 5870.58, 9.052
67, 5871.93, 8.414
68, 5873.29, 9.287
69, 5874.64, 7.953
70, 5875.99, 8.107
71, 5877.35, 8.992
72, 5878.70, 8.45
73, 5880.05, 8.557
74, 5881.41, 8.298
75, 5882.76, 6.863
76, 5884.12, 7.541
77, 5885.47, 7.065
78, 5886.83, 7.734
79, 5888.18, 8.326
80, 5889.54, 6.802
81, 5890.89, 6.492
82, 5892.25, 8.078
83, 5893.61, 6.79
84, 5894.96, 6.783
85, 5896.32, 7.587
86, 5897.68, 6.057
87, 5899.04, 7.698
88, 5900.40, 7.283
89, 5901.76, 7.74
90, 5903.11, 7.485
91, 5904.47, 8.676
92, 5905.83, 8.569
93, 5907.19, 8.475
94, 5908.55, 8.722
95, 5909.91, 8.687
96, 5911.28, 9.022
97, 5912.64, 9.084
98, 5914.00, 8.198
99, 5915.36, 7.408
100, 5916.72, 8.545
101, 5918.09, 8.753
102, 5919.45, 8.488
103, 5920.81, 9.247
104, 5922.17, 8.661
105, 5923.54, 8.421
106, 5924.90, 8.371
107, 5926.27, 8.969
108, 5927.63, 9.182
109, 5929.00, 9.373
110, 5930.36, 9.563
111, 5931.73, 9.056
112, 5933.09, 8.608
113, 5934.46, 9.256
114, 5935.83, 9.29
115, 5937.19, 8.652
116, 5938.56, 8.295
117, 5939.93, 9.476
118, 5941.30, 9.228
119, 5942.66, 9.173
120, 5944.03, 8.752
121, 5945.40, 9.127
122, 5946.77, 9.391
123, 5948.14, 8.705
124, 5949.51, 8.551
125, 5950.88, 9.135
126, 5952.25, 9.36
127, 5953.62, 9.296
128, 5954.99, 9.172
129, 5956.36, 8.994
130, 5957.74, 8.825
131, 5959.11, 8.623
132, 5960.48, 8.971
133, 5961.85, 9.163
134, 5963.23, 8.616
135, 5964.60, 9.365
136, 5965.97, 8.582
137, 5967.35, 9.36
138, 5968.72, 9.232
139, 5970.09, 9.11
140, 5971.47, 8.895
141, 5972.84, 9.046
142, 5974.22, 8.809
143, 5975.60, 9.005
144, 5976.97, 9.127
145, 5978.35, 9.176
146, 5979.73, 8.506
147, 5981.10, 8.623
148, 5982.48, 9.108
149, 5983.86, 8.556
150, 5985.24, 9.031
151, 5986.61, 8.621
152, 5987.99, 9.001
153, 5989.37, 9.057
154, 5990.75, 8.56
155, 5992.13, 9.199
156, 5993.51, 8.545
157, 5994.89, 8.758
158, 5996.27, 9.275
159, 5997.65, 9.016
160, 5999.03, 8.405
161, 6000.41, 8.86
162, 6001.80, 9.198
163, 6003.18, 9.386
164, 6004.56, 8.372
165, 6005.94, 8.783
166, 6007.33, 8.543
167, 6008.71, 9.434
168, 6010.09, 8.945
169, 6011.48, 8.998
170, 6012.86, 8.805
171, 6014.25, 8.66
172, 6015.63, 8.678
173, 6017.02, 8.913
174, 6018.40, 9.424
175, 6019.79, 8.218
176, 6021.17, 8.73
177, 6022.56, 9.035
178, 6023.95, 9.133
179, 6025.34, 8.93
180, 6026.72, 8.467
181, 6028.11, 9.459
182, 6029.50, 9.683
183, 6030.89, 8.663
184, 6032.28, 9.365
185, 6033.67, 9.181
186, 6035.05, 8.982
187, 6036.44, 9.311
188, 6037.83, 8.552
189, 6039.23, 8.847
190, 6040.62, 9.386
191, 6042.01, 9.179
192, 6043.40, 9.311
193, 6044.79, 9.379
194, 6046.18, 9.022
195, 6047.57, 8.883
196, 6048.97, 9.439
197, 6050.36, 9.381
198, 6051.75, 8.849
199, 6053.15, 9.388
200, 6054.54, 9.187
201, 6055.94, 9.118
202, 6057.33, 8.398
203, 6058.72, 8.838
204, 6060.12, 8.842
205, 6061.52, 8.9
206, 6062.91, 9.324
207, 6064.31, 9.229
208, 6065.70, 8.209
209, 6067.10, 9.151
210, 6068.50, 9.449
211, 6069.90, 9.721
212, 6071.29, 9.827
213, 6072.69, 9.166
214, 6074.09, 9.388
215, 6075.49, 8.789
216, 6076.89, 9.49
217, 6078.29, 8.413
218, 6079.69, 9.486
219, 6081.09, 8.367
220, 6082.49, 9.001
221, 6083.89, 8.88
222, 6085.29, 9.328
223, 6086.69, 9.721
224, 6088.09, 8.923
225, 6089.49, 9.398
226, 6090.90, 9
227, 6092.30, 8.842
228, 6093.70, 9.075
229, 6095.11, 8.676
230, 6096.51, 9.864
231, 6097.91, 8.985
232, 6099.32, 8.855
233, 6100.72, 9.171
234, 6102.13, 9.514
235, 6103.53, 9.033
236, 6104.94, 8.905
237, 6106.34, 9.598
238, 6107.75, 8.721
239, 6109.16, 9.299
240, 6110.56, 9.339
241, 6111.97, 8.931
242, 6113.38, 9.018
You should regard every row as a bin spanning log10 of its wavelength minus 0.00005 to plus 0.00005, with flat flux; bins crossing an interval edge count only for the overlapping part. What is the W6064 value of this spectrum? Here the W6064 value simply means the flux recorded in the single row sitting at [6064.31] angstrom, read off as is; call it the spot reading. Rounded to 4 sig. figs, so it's 9.229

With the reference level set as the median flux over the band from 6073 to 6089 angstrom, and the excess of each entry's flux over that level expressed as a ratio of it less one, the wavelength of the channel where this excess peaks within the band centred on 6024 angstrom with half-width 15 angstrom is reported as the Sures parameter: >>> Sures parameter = 6029.50 angstrom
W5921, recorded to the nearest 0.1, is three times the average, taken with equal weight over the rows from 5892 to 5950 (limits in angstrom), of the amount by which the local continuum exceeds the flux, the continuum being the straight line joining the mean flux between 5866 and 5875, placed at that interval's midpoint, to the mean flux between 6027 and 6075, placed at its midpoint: 1.0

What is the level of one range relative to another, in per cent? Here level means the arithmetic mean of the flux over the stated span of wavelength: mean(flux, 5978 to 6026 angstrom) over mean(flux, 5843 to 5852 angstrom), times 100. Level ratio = 95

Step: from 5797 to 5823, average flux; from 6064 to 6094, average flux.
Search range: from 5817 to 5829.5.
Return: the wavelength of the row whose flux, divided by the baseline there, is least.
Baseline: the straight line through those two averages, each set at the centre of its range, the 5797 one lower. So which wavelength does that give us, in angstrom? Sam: 5818.10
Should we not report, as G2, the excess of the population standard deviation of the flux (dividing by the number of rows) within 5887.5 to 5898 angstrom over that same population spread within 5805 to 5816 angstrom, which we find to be 0.52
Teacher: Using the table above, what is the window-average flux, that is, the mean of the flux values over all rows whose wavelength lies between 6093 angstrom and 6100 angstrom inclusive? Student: 9.1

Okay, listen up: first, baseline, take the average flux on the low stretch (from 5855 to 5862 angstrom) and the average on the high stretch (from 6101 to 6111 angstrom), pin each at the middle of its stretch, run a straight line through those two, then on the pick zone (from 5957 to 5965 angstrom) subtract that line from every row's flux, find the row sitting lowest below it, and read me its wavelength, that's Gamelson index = 5963.23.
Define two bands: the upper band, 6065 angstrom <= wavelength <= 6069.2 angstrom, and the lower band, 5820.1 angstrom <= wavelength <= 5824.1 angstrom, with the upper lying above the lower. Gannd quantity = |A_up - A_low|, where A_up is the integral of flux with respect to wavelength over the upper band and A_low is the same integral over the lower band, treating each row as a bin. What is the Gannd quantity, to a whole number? 0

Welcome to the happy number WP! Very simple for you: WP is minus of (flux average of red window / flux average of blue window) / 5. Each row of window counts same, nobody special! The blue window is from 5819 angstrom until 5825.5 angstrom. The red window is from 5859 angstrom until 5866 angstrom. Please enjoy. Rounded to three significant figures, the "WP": -0.183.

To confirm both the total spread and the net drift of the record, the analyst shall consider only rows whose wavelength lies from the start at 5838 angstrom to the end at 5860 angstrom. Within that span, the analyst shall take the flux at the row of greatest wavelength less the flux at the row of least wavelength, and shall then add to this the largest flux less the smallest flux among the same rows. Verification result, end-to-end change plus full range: 2.3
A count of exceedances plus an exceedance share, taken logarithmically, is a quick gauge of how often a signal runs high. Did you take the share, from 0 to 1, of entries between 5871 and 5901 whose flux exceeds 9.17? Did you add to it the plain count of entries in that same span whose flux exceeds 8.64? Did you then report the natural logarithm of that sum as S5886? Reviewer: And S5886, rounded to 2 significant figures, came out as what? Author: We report 0.72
